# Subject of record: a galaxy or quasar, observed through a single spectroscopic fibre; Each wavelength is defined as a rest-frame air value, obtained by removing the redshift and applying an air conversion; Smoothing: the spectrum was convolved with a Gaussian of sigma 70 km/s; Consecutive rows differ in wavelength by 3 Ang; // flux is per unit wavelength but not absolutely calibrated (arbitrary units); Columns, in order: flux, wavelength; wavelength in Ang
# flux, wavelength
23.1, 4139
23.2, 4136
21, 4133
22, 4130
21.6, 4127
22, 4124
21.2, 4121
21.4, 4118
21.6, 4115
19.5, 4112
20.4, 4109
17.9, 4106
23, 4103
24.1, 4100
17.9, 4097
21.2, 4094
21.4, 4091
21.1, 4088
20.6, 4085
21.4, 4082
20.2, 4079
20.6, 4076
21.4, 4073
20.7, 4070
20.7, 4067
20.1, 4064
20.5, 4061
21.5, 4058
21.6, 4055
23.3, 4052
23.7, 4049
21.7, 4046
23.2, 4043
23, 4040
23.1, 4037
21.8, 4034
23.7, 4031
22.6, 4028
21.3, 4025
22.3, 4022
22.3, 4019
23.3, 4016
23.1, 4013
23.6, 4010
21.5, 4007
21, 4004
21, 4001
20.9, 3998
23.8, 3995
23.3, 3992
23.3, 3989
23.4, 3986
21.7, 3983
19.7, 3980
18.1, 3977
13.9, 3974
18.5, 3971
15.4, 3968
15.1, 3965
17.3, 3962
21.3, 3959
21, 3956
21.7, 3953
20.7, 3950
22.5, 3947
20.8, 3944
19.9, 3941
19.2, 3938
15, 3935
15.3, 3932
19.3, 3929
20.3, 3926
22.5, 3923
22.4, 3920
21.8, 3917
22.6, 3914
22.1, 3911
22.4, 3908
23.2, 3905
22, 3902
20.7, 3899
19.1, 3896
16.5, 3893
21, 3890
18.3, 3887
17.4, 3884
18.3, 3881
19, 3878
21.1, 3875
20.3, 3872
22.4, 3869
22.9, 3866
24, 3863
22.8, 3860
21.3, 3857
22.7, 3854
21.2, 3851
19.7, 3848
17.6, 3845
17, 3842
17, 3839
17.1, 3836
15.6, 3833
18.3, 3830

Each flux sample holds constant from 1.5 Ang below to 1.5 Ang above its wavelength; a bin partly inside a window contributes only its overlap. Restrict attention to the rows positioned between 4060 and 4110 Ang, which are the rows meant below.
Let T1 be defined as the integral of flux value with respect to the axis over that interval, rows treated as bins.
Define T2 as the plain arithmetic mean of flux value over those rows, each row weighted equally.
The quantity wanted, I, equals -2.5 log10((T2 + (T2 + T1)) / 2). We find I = -6.83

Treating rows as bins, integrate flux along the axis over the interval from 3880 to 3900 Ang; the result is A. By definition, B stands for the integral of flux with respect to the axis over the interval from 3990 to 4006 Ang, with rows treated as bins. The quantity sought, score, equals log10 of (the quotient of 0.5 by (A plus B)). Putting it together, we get -3.16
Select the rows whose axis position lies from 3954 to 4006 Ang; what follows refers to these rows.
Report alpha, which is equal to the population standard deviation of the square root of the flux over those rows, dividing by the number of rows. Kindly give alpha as 0.34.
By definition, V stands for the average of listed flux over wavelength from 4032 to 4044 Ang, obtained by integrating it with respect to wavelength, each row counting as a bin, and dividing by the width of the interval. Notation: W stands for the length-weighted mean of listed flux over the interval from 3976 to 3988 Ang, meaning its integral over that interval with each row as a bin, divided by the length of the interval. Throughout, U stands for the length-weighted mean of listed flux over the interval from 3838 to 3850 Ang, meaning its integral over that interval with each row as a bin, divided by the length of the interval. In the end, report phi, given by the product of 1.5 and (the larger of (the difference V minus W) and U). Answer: 27.0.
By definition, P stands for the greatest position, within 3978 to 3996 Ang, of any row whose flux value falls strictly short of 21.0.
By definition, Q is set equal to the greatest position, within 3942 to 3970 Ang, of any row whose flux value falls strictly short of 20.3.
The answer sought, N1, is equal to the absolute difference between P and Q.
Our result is 12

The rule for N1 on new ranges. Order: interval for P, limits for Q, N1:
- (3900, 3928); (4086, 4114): 186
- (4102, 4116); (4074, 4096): 33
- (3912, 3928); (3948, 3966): 39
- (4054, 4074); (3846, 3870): 222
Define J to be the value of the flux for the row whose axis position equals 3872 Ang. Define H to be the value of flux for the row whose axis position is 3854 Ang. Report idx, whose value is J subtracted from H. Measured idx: 2.4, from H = 22.7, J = 20.3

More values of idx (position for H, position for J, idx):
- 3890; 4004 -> 0.0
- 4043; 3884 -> 5.8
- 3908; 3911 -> 0.3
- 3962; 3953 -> -4.4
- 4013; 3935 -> 8.1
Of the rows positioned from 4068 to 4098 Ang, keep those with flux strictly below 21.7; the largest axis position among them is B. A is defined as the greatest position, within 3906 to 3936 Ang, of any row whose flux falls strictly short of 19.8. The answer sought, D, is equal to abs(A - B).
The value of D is 162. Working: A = 3935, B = 4097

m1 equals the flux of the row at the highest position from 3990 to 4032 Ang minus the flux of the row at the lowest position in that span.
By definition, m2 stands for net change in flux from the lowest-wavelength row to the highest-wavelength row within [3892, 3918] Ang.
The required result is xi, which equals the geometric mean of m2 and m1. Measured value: 1.5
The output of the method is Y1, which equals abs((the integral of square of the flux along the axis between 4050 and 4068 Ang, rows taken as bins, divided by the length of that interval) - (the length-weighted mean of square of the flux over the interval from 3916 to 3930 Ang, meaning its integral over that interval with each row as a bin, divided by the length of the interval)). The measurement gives 2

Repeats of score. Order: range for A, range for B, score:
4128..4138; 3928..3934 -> -2.81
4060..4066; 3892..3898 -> -2.66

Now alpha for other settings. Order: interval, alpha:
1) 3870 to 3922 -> 0.22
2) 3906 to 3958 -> 0.26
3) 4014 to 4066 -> 0.11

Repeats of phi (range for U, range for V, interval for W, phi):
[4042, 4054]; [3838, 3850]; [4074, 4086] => 34.4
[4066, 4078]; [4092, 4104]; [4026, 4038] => 31.2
